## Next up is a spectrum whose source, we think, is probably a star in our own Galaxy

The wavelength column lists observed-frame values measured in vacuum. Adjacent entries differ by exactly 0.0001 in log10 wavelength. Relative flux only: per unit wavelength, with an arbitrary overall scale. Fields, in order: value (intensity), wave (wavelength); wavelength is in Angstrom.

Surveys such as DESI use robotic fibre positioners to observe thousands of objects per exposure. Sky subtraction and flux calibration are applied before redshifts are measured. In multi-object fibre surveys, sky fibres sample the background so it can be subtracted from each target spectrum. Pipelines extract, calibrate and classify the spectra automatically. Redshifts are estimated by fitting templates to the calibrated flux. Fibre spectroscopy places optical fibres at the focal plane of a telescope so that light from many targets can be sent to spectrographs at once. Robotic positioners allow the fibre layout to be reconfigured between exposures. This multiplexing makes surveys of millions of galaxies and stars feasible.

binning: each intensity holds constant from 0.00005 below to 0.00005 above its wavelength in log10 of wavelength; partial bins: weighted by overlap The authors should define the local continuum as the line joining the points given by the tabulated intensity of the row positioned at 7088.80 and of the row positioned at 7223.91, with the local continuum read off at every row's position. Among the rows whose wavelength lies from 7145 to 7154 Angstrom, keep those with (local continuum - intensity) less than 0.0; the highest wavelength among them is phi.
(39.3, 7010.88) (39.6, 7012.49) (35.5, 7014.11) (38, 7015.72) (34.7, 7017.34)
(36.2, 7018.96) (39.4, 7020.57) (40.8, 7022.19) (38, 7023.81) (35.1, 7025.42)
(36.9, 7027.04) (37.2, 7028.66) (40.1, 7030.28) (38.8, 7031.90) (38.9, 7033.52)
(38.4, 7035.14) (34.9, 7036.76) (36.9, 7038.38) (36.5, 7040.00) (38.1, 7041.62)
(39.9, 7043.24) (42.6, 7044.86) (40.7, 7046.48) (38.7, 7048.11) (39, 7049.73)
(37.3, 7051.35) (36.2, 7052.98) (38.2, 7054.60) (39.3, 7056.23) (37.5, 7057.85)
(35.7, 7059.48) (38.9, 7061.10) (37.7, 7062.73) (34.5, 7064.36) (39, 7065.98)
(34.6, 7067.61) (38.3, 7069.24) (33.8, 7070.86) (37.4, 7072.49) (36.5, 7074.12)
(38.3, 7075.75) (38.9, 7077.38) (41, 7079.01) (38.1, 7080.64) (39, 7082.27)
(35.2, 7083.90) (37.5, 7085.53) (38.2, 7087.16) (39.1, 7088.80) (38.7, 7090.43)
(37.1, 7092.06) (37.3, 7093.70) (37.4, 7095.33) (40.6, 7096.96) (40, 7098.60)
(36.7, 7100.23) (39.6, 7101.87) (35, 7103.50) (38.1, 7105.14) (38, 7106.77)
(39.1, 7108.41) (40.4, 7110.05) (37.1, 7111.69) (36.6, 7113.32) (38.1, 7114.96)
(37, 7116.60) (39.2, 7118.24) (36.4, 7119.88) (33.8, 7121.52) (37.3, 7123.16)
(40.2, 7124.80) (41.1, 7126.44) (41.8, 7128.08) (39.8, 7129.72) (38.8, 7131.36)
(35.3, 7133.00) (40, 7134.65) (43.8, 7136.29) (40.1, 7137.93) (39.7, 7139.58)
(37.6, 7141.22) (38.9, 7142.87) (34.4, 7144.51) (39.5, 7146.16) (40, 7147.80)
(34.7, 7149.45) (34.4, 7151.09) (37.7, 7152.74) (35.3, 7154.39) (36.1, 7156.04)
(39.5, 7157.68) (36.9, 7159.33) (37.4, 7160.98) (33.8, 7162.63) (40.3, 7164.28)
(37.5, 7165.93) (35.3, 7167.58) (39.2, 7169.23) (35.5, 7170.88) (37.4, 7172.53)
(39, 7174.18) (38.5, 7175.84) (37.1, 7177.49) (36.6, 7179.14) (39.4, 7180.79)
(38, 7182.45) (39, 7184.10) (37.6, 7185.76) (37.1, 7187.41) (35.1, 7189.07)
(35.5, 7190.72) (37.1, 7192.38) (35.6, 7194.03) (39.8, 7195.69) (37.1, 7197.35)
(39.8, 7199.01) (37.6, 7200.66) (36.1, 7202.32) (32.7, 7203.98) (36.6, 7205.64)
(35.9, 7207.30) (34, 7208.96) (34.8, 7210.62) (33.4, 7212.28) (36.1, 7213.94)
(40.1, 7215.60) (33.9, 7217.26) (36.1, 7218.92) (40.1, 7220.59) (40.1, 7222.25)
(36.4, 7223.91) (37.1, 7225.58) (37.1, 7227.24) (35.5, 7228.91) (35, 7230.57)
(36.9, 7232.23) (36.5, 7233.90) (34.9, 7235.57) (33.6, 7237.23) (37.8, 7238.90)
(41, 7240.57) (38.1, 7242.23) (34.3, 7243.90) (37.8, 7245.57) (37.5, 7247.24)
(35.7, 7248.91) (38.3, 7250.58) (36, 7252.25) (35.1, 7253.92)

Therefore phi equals 7147.80 Angstrom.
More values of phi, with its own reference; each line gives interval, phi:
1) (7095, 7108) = 7101.87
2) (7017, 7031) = 7022.19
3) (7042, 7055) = 7046.48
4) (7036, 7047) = 7046.48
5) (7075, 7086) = 7079.01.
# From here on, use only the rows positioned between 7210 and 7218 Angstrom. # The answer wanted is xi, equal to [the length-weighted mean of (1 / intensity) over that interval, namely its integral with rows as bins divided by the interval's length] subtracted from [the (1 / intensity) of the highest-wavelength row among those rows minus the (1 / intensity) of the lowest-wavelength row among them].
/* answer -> -0.0274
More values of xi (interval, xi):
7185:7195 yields -0.0260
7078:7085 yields -0.0222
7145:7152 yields -0.0234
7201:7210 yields -0.0267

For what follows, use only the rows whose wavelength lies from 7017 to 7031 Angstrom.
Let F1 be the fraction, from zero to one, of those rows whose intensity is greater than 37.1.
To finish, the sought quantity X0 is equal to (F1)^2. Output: 0.31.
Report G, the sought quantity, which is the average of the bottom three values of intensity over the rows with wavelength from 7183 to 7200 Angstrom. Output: 35.4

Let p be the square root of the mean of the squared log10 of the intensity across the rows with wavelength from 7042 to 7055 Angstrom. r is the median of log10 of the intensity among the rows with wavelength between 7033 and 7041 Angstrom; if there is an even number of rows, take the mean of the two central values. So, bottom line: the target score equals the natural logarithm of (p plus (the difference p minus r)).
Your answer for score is 0.480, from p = 1.59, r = 1.57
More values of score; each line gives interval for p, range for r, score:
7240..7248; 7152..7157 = 0.467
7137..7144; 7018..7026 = 0.472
